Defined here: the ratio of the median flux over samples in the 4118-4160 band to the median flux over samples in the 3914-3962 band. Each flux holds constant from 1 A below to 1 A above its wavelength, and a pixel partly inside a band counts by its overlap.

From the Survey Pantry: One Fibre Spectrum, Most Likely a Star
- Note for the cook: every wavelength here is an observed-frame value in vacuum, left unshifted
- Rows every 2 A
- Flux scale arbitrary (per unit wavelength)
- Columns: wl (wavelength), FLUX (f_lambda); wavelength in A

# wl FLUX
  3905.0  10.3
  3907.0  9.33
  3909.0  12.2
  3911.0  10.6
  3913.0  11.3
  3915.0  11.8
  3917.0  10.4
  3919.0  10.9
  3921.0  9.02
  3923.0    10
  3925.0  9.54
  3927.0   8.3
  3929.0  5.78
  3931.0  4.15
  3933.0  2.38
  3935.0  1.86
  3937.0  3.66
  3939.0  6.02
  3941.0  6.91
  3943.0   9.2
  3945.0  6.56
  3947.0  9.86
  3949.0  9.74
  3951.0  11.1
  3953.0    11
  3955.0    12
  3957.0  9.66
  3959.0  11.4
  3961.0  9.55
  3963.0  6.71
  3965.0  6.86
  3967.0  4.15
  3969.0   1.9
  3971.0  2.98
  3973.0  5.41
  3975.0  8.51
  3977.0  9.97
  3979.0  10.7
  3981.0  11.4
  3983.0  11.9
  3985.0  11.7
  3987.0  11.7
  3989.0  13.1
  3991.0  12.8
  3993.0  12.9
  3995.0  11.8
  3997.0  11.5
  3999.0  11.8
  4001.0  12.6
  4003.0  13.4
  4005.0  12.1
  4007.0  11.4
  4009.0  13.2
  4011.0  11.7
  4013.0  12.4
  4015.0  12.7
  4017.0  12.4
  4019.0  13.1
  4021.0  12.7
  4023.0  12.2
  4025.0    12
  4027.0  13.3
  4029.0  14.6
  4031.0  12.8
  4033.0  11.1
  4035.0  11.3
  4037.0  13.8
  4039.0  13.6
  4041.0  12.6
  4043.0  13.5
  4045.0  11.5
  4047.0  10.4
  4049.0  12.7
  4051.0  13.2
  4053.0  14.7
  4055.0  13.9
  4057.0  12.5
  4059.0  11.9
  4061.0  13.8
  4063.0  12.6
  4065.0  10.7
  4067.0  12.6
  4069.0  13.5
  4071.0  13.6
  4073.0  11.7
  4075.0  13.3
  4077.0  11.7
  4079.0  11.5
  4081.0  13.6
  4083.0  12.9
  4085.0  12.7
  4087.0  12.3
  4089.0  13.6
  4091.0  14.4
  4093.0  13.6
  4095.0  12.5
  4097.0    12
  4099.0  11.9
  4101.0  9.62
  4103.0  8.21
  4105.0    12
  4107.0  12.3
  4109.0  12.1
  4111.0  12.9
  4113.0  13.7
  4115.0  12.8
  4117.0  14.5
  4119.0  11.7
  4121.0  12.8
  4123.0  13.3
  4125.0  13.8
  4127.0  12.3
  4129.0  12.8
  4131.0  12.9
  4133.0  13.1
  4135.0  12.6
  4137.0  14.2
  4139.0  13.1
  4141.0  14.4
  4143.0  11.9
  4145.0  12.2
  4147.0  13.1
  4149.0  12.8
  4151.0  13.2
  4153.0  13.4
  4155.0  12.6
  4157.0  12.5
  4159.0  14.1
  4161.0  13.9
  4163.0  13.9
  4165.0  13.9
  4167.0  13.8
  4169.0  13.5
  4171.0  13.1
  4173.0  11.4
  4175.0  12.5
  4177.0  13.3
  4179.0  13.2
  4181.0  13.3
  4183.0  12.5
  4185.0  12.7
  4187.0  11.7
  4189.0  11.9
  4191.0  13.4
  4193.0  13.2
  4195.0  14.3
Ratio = 1.35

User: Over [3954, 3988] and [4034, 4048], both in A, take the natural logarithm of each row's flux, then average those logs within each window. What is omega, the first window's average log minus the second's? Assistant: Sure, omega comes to -0.47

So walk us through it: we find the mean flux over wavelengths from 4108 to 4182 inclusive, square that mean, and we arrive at 172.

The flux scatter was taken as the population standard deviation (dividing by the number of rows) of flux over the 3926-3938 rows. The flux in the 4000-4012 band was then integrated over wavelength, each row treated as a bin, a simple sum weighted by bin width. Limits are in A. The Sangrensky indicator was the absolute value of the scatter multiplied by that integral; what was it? 323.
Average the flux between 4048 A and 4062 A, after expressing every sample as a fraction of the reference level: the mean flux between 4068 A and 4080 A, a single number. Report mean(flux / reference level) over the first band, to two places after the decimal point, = 1.06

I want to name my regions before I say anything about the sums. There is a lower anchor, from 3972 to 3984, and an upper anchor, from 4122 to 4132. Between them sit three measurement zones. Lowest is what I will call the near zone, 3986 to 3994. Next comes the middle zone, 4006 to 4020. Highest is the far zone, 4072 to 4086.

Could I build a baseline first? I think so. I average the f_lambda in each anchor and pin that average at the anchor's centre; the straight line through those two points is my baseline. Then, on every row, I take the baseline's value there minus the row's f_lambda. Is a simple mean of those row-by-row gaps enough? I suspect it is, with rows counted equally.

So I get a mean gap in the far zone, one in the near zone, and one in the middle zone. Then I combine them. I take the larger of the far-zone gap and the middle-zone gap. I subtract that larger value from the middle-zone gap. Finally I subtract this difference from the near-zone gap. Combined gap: -1.3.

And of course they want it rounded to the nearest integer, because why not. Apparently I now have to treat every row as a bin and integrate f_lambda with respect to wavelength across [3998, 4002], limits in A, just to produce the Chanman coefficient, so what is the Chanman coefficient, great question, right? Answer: 49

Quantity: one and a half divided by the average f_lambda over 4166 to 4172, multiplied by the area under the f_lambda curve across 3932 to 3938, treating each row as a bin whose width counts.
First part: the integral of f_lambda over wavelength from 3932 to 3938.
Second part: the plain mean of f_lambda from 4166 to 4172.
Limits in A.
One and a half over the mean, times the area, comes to 1.8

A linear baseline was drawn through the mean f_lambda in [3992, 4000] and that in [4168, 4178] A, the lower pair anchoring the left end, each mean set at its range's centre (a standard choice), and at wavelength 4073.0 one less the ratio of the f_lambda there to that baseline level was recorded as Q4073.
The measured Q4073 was 0.05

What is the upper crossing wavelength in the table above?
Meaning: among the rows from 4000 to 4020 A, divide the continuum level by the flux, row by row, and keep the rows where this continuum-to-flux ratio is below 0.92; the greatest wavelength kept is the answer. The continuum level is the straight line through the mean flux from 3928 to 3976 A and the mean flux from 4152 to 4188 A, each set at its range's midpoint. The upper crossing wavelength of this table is 4019.0 A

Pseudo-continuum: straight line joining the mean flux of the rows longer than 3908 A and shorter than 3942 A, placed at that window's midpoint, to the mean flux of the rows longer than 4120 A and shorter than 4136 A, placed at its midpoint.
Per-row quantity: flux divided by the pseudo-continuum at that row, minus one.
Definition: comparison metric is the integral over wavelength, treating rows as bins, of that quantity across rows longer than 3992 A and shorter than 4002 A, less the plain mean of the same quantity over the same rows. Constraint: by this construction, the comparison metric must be 2.2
